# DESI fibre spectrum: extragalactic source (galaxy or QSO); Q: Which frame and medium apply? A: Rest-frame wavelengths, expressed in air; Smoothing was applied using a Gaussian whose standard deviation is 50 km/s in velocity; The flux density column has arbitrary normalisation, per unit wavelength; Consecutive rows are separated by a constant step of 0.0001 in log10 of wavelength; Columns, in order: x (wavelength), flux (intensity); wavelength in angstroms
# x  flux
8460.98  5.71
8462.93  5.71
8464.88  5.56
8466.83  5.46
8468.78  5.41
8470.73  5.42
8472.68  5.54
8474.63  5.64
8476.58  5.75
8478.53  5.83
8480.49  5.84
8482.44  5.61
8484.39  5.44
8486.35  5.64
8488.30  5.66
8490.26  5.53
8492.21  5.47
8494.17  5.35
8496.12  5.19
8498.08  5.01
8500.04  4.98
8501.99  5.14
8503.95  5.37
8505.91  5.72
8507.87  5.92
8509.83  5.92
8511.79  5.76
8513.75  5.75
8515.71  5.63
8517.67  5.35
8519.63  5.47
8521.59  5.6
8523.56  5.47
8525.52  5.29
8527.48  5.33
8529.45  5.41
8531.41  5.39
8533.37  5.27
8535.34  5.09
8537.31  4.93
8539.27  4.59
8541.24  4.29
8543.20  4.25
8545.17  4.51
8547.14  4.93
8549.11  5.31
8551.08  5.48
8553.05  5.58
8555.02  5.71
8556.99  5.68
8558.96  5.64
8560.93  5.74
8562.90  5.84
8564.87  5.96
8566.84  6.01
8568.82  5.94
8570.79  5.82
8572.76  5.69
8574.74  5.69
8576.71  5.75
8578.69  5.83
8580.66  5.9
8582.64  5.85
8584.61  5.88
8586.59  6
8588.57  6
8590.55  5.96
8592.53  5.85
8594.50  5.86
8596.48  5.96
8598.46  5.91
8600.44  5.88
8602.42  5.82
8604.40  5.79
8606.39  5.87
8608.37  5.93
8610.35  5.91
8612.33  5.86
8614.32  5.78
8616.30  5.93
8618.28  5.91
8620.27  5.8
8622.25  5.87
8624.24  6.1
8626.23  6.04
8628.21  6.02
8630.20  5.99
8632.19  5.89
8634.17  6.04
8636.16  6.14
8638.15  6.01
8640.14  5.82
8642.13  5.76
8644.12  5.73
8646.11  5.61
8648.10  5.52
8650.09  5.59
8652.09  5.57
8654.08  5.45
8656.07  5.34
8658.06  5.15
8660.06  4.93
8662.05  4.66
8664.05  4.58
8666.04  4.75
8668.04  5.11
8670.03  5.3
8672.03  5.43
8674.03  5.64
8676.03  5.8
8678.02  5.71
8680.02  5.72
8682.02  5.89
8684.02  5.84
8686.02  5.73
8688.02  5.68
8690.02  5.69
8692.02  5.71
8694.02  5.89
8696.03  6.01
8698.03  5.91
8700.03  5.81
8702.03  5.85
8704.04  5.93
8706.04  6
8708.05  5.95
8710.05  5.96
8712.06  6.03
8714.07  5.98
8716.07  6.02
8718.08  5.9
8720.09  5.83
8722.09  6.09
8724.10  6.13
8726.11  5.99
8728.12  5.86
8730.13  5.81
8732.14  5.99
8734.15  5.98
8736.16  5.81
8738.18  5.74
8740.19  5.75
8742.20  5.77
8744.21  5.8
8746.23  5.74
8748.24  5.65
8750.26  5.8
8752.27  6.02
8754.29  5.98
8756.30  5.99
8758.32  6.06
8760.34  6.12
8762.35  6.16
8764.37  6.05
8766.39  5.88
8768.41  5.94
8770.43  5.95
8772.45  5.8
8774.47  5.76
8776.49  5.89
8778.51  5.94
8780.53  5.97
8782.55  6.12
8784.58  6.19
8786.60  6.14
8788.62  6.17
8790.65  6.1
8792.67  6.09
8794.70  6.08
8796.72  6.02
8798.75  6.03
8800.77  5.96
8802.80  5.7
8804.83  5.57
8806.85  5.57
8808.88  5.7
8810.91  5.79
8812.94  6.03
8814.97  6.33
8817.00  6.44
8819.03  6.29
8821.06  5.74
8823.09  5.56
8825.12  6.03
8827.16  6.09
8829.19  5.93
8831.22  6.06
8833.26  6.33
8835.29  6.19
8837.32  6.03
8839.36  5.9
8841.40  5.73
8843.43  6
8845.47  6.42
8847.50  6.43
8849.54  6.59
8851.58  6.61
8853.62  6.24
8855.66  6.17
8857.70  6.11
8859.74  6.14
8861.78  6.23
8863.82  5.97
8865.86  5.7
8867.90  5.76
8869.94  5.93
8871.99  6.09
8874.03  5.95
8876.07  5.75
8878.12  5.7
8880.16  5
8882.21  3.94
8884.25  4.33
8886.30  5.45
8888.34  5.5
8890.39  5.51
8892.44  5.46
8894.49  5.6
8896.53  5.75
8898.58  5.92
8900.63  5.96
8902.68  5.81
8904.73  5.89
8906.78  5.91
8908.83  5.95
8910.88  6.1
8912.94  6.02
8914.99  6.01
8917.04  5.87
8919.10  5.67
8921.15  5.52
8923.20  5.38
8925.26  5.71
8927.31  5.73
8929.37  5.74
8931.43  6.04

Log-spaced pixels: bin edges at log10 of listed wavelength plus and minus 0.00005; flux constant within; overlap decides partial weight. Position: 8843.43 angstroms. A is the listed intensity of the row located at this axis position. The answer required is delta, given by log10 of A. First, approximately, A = 6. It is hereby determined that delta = 0.778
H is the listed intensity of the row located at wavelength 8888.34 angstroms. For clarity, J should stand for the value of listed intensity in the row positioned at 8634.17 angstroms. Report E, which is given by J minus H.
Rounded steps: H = 5.5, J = 6.04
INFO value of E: 0.5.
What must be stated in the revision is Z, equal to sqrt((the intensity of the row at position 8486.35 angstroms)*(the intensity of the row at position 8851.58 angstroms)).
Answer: 6.11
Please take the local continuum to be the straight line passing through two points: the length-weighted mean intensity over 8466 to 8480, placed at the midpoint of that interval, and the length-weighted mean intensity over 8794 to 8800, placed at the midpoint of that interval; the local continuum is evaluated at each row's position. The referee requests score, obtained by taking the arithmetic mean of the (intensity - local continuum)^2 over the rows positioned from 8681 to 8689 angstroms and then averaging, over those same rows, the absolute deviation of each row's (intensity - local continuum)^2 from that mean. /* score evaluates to 0.017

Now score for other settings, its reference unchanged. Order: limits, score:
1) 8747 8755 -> 0.036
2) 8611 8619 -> 0.007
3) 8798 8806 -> 0.088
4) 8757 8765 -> 0.009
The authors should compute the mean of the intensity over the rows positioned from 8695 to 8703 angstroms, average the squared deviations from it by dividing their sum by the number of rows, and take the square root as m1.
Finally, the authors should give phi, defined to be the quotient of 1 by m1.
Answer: 13.3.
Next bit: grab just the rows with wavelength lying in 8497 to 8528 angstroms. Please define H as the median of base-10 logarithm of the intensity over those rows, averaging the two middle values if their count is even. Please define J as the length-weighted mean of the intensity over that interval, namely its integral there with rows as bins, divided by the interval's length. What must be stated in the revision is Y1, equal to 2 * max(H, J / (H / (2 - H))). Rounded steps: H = 0.738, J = 5.48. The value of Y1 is 18.8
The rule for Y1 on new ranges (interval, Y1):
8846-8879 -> 18.8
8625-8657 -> 18.8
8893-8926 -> 18.6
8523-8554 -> 17.9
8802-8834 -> 18.7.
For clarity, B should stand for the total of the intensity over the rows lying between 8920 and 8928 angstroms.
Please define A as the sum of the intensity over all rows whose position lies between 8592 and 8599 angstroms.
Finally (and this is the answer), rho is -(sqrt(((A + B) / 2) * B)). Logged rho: -22.6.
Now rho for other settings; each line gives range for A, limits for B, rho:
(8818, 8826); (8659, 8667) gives -20.1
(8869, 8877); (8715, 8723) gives -23.8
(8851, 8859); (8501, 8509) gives -22.9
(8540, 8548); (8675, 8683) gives -21.8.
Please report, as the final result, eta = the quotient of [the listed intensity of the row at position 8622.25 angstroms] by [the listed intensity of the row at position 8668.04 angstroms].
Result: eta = 1.15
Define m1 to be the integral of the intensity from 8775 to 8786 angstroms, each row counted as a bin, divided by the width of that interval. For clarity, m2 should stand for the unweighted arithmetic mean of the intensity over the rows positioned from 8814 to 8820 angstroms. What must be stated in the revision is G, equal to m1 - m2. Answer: -0.34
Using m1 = 6.02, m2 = 6.4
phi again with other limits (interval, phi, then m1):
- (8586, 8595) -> 15.1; 0.07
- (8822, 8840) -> 5.0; 0.20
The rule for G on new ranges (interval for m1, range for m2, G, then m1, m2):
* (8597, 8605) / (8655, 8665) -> 0.93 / 5.86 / 4.9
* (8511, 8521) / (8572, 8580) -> -0.15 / 5.59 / 5.7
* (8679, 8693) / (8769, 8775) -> -0.09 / 5.75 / 5.8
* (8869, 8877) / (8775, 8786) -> -0.09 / 5.93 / 6.0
